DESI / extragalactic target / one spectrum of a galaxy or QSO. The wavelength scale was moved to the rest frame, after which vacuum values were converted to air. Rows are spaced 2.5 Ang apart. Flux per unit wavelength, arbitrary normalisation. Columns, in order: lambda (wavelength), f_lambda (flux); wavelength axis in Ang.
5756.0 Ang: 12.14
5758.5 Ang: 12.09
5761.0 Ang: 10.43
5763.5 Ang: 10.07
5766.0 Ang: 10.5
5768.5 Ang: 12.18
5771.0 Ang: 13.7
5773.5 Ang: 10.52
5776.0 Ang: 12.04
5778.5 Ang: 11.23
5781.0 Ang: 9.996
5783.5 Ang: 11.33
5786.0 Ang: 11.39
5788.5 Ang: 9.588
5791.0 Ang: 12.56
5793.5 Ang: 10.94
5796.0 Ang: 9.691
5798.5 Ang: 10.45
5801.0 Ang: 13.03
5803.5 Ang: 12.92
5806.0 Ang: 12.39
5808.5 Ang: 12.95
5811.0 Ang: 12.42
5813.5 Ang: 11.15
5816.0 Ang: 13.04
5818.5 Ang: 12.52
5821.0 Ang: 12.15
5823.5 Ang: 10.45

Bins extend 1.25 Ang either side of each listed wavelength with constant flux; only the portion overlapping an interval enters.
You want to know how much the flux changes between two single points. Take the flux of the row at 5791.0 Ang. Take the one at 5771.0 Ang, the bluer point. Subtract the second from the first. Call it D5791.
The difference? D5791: -1.1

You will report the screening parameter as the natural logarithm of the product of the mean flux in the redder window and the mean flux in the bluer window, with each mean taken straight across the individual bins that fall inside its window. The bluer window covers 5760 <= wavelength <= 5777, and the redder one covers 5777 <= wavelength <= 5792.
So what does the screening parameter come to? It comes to 4.83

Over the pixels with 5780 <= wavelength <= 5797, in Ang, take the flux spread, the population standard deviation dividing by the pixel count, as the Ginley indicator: 1.0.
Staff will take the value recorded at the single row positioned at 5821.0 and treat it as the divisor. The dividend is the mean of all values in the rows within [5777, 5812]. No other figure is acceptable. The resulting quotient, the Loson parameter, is 0.946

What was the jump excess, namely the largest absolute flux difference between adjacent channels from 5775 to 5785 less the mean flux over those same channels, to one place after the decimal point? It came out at -9.8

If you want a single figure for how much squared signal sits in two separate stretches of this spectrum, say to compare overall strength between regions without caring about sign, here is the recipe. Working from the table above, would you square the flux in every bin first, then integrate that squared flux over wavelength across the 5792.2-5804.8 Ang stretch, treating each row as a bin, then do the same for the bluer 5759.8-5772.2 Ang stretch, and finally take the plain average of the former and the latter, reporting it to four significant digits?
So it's 1645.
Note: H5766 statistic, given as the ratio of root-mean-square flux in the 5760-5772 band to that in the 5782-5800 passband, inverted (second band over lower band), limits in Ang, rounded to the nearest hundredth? 0.95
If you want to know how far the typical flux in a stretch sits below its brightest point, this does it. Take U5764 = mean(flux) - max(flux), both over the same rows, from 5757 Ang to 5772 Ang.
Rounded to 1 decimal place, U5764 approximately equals -2.2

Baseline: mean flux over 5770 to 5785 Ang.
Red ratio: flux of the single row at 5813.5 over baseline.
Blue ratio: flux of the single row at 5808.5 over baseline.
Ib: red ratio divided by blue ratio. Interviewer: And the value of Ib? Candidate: 0.86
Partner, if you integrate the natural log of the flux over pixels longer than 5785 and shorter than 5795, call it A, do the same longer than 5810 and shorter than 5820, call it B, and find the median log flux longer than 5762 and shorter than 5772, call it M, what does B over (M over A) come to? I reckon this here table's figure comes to 248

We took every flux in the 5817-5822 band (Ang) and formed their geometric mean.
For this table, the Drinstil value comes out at 12.3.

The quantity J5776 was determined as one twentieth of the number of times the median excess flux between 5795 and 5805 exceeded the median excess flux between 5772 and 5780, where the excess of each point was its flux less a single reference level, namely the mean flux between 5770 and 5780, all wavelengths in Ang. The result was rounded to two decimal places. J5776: 0.01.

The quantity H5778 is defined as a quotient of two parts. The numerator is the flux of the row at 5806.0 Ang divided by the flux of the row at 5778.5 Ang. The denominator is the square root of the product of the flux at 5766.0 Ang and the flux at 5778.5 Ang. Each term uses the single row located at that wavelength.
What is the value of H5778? 0.102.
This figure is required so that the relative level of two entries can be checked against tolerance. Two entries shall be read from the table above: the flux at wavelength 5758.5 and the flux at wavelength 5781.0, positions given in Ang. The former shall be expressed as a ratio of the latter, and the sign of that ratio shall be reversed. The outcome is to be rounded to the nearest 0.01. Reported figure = -1.21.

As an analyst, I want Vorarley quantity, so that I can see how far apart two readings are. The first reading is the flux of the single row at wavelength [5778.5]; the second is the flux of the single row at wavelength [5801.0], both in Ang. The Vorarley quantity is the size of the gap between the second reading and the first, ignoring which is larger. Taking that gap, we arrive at 1.8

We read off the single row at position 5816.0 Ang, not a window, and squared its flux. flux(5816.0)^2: 170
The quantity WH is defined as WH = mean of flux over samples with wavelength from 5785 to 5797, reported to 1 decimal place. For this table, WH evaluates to 10.8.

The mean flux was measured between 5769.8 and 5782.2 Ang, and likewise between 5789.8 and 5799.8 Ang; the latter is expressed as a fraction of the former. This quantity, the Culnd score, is 0.95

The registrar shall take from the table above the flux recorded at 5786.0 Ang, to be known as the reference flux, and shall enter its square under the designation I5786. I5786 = 130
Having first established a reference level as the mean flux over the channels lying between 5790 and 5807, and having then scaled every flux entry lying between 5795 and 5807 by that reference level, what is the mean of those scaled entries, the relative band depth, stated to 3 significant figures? 1.00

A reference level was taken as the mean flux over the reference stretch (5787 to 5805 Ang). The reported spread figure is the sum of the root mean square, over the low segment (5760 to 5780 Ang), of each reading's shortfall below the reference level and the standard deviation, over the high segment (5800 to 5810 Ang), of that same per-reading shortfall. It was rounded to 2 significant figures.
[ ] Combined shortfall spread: 1.4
